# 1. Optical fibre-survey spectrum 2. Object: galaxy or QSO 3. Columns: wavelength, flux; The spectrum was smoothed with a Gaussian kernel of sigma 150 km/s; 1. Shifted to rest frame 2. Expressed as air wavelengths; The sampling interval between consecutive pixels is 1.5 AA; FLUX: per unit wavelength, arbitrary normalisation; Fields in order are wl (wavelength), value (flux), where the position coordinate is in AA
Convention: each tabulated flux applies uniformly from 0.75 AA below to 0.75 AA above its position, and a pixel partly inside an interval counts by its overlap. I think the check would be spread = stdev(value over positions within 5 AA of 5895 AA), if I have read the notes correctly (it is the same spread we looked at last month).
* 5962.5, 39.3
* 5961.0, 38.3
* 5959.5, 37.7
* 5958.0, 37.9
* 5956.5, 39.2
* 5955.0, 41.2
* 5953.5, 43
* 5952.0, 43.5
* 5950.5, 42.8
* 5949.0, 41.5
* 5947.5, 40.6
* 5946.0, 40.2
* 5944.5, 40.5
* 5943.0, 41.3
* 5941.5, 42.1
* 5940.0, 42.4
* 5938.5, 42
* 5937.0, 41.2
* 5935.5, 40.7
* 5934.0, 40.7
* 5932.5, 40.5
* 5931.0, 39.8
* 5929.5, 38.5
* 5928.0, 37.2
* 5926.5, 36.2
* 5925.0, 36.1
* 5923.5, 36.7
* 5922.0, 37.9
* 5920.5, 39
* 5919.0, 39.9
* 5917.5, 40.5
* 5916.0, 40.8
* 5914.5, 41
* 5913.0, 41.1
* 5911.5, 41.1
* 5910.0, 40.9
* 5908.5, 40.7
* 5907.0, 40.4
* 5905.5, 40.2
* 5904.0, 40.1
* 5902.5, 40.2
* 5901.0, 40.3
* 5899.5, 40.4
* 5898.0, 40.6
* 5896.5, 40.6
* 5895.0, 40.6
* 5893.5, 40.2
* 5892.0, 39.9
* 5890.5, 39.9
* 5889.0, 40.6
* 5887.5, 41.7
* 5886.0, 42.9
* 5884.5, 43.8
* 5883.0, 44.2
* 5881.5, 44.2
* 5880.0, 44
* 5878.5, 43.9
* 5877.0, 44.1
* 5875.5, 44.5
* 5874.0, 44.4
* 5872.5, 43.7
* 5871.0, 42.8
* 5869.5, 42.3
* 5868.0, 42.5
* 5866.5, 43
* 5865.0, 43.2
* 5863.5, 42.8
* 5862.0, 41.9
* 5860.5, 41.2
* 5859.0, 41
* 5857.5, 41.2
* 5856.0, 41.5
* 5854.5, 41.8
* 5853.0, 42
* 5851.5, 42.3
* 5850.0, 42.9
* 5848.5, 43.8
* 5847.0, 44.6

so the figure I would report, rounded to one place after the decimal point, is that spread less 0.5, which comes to -0.2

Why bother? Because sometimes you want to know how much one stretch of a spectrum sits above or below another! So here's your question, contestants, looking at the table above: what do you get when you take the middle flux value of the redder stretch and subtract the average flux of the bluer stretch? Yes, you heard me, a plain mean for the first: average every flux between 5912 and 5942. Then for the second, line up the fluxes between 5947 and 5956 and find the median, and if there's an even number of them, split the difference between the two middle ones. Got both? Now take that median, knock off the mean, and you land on 2.4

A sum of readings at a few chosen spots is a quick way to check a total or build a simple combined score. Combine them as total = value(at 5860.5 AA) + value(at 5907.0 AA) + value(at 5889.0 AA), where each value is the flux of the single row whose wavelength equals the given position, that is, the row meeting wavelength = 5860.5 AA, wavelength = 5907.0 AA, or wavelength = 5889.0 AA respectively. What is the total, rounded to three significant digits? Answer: 122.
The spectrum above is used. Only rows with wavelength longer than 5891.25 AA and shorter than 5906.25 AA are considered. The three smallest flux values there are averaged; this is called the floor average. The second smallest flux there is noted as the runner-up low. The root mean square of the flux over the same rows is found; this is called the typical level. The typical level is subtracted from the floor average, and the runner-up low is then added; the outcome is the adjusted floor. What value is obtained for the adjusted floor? 39.9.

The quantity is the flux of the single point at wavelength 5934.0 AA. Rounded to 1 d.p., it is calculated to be 40.7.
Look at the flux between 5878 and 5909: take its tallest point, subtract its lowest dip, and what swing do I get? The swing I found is 4.3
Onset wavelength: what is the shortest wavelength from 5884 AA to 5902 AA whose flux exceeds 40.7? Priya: 5884.5 AA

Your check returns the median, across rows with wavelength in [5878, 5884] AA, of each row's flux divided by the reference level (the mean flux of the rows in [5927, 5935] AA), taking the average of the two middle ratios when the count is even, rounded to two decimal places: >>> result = 1.12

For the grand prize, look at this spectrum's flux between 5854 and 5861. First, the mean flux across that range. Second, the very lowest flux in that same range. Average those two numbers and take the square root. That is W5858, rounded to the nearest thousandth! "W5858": 6.416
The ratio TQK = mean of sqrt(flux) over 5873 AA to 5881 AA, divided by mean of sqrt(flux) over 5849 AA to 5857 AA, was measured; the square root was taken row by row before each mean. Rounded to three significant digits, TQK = 1.02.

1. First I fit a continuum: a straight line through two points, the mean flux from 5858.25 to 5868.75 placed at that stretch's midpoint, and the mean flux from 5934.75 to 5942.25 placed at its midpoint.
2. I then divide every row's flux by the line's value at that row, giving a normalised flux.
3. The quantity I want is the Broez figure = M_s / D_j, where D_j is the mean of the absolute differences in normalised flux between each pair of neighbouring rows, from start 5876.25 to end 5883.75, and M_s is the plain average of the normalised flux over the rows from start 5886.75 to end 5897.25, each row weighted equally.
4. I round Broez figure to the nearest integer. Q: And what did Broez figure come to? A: 310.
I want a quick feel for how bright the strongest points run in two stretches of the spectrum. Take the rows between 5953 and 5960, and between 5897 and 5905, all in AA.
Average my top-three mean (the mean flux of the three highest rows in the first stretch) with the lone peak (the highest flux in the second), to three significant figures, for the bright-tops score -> 40.9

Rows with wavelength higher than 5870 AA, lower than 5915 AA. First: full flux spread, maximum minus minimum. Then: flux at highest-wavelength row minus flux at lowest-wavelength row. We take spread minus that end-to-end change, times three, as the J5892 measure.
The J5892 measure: 19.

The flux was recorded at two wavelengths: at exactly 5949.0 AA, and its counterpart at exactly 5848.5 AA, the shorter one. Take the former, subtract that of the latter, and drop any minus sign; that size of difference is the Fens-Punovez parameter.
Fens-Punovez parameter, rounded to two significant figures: 2.3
